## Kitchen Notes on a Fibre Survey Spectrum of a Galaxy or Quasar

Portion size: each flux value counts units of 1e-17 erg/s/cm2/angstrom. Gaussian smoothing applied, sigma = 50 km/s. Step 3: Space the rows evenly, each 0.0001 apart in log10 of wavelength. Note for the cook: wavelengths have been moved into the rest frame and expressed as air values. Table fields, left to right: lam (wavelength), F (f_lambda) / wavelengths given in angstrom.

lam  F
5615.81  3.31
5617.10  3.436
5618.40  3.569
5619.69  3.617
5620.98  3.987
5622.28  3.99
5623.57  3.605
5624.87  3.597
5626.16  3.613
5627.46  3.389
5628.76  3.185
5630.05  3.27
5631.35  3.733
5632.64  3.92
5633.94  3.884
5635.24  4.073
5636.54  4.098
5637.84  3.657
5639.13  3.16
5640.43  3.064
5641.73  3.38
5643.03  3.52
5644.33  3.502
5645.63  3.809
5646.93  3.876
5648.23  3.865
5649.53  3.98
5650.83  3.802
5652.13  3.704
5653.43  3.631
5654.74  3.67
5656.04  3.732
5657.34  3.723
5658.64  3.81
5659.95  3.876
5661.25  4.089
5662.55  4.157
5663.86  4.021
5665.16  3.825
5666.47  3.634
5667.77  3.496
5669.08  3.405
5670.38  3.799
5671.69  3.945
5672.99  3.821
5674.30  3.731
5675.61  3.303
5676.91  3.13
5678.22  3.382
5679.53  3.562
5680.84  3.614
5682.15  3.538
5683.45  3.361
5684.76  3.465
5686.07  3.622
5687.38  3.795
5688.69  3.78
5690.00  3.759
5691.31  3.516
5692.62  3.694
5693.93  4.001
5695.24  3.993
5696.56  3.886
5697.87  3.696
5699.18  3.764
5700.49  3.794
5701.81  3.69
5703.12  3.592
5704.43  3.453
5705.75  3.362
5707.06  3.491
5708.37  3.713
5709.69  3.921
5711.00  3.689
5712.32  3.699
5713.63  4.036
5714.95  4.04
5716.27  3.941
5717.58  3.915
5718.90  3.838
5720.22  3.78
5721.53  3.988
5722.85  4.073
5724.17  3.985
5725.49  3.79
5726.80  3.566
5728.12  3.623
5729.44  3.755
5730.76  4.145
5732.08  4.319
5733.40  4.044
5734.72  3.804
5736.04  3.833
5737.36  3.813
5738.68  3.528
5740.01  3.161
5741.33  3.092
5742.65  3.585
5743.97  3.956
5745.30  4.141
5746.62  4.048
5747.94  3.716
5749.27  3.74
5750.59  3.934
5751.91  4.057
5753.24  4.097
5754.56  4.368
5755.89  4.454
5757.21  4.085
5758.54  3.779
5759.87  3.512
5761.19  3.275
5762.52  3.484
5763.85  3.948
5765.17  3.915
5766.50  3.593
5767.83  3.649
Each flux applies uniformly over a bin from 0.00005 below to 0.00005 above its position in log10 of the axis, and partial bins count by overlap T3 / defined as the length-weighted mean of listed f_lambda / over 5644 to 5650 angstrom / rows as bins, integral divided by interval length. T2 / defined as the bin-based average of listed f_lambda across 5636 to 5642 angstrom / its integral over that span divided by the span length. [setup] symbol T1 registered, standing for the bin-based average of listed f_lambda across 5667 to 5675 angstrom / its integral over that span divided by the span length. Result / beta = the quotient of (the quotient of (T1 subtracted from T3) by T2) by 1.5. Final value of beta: 0.02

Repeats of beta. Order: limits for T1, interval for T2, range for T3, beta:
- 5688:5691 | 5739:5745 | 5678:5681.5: -0.04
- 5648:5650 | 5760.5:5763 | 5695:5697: 0.00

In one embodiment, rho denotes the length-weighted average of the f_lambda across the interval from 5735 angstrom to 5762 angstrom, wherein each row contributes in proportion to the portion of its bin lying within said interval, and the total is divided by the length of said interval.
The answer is 3.81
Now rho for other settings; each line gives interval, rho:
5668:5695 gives 3.62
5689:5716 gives 3.74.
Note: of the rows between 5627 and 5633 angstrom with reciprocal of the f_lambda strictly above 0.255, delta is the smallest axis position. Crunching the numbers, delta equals 5627.46 angstrom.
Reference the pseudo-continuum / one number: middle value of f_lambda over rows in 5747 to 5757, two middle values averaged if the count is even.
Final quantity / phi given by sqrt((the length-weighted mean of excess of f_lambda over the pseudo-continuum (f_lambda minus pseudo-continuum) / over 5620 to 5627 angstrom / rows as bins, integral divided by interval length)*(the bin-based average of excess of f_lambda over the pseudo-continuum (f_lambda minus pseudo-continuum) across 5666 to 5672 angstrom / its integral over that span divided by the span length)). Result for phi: 0.36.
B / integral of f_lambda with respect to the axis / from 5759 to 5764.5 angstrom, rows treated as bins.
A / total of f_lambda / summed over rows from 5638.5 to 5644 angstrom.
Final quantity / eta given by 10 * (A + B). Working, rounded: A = 13.1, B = 19.6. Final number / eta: 327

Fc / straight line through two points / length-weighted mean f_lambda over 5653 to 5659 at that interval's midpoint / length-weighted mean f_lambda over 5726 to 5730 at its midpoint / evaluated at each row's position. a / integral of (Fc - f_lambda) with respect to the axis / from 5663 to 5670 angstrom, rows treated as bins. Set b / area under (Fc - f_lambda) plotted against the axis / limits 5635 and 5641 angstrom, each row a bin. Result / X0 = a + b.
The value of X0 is 0.9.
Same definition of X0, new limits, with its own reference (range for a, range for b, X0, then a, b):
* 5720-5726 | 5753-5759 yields -4.9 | -1.7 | -3.2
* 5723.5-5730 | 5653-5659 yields -0.6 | -0.6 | 0.0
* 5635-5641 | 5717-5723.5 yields -0.8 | 0.8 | -1.7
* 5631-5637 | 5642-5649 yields -1.2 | -1.3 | 0.1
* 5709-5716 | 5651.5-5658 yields -1.4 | -1.5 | 0.1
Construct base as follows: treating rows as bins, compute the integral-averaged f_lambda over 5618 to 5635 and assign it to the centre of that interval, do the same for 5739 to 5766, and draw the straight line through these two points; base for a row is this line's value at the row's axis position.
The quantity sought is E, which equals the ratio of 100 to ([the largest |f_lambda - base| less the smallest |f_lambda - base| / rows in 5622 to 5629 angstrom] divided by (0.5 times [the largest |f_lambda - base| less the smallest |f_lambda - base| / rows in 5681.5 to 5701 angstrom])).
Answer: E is 40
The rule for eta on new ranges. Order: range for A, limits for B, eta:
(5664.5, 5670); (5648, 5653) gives 335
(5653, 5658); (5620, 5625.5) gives 356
